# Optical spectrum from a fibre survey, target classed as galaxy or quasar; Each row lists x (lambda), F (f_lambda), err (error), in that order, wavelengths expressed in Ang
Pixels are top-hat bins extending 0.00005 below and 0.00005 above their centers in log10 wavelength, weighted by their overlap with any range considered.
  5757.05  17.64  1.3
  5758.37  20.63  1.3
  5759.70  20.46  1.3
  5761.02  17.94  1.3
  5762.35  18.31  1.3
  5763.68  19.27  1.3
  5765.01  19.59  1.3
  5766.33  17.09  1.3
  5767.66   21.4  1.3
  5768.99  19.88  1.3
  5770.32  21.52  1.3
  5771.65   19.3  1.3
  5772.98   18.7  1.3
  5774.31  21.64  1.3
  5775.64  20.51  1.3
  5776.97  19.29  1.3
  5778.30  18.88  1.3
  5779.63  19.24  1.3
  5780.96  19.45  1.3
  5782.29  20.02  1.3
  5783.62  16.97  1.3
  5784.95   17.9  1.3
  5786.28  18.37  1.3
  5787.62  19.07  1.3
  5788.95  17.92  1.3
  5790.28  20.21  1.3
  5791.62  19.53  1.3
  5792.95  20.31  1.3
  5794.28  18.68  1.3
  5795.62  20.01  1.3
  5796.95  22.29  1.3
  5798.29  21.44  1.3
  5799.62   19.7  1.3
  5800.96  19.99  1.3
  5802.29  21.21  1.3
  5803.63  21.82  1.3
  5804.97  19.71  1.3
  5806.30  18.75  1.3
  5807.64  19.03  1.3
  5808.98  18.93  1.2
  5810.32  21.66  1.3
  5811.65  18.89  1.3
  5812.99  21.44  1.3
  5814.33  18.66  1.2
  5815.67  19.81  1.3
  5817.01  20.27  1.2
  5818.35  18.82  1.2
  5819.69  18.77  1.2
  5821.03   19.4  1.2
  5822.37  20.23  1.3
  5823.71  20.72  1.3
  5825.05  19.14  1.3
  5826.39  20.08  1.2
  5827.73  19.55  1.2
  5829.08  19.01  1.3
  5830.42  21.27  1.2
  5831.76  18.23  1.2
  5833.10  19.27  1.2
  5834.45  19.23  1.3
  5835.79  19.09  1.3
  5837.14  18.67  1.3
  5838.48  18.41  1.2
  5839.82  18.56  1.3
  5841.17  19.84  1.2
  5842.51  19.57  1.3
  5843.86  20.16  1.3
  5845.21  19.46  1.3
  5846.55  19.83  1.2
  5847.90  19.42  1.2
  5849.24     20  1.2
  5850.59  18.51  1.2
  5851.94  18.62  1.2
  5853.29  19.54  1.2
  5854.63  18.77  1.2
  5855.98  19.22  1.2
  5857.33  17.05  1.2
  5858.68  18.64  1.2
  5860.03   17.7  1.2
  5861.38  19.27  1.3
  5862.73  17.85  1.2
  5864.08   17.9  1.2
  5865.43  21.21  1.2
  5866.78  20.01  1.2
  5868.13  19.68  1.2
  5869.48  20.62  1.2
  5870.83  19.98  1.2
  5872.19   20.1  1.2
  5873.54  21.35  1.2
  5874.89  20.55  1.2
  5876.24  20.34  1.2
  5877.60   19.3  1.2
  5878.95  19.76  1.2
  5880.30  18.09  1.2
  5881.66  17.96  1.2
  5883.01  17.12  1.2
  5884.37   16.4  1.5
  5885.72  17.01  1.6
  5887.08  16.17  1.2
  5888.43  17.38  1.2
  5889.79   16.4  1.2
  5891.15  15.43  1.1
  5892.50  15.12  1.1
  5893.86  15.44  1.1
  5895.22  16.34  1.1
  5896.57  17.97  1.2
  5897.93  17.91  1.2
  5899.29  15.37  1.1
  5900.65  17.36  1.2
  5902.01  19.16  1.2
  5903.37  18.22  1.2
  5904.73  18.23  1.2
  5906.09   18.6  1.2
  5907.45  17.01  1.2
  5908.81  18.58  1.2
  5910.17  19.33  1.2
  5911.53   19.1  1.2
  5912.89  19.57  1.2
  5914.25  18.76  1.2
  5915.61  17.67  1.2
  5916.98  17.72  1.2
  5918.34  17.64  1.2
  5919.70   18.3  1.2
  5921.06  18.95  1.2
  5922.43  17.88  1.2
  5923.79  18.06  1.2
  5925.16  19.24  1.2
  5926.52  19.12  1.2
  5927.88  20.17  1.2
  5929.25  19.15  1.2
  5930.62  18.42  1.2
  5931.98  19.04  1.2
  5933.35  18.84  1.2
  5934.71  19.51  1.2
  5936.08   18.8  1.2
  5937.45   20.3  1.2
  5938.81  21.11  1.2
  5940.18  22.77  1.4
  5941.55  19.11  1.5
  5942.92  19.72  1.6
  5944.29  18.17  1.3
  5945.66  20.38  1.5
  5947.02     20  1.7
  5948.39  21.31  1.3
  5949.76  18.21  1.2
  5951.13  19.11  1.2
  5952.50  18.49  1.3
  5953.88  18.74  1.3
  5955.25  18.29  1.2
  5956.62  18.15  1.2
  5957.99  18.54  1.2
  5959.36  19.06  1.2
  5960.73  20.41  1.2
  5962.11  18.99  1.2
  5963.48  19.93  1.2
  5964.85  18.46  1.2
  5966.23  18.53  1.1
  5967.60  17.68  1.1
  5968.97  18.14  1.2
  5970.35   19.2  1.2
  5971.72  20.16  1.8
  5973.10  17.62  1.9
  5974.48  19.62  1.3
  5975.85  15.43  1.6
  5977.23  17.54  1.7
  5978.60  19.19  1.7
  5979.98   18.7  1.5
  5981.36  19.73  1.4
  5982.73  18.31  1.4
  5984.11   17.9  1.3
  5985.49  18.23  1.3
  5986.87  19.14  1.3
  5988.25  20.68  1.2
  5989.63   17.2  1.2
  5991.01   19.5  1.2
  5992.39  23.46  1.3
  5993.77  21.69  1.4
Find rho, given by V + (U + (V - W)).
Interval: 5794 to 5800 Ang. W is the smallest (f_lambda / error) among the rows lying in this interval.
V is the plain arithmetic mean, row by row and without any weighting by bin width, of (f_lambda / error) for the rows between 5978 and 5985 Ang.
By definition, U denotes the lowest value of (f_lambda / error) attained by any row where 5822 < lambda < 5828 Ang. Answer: 26.2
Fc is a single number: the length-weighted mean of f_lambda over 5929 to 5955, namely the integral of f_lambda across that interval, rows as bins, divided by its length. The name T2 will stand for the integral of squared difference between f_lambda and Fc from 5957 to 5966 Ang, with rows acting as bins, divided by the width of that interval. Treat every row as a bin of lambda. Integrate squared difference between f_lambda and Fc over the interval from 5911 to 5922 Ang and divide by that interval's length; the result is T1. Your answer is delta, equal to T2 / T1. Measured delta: 0.4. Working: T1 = 1.6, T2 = 0.65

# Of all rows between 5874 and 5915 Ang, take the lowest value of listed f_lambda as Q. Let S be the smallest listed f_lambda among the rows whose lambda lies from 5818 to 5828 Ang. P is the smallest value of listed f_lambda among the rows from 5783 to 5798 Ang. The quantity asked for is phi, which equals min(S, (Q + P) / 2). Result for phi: 16.0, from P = 16.97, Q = 15.12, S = 18.77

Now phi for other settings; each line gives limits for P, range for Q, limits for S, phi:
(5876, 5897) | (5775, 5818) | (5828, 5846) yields 16.0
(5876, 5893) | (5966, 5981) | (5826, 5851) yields 15.3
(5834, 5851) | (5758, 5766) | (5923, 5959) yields 18.1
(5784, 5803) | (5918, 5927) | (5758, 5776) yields 17.1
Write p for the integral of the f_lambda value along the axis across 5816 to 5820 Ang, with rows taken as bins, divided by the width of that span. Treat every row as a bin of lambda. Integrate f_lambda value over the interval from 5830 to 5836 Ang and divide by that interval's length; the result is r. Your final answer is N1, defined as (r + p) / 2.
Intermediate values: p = 19.4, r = 19.4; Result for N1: 19.4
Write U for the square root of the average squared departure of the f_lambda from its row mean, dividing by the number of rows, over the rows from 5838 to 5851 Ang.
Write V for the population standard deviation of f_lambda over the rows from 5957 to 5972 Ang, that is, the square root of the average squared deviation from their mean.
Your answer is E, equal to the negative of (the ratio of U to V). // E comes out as -0.75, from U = 0.62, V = 0.8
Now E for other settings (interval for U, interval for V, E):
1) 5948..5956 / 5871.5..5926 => -0.72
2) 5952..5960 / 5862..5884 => -0.23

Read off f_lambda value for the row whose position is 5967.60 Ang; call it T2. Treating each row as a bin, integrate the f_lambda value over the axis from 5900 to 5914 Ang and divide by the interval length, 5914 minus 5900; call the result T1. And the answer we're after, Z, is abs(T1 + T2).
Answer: 36.2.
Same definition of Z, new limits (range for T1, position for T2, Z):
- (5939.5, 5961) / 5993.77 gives 41.1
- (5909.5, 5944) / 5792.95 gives 39.4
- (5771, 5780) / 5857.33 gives 36.7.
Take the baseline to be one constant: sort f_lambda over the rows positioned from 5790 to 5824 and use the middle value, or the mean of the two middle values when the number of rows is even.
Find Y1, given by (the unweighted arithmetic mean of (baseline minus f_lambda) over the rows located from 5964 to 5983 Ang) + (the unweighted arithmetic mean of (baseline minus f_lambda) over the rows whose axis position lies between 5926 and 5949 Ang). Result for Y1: 1.59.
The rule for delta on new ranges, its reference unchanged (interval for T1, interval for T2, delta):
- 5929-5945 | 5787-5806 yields 1.1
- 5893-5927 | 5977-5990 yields 0.5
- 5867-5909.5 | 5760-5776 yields 0.4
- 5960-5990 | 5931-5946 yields 0.8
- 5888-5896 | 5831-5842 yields 0.0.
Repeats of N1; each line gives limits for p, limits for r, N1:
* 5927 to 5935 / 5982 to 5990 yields 18.9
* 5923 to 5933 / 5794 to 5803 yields 19.8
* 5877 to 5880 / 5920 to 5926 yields 19.0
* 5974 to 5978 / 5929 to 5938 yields 18.3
